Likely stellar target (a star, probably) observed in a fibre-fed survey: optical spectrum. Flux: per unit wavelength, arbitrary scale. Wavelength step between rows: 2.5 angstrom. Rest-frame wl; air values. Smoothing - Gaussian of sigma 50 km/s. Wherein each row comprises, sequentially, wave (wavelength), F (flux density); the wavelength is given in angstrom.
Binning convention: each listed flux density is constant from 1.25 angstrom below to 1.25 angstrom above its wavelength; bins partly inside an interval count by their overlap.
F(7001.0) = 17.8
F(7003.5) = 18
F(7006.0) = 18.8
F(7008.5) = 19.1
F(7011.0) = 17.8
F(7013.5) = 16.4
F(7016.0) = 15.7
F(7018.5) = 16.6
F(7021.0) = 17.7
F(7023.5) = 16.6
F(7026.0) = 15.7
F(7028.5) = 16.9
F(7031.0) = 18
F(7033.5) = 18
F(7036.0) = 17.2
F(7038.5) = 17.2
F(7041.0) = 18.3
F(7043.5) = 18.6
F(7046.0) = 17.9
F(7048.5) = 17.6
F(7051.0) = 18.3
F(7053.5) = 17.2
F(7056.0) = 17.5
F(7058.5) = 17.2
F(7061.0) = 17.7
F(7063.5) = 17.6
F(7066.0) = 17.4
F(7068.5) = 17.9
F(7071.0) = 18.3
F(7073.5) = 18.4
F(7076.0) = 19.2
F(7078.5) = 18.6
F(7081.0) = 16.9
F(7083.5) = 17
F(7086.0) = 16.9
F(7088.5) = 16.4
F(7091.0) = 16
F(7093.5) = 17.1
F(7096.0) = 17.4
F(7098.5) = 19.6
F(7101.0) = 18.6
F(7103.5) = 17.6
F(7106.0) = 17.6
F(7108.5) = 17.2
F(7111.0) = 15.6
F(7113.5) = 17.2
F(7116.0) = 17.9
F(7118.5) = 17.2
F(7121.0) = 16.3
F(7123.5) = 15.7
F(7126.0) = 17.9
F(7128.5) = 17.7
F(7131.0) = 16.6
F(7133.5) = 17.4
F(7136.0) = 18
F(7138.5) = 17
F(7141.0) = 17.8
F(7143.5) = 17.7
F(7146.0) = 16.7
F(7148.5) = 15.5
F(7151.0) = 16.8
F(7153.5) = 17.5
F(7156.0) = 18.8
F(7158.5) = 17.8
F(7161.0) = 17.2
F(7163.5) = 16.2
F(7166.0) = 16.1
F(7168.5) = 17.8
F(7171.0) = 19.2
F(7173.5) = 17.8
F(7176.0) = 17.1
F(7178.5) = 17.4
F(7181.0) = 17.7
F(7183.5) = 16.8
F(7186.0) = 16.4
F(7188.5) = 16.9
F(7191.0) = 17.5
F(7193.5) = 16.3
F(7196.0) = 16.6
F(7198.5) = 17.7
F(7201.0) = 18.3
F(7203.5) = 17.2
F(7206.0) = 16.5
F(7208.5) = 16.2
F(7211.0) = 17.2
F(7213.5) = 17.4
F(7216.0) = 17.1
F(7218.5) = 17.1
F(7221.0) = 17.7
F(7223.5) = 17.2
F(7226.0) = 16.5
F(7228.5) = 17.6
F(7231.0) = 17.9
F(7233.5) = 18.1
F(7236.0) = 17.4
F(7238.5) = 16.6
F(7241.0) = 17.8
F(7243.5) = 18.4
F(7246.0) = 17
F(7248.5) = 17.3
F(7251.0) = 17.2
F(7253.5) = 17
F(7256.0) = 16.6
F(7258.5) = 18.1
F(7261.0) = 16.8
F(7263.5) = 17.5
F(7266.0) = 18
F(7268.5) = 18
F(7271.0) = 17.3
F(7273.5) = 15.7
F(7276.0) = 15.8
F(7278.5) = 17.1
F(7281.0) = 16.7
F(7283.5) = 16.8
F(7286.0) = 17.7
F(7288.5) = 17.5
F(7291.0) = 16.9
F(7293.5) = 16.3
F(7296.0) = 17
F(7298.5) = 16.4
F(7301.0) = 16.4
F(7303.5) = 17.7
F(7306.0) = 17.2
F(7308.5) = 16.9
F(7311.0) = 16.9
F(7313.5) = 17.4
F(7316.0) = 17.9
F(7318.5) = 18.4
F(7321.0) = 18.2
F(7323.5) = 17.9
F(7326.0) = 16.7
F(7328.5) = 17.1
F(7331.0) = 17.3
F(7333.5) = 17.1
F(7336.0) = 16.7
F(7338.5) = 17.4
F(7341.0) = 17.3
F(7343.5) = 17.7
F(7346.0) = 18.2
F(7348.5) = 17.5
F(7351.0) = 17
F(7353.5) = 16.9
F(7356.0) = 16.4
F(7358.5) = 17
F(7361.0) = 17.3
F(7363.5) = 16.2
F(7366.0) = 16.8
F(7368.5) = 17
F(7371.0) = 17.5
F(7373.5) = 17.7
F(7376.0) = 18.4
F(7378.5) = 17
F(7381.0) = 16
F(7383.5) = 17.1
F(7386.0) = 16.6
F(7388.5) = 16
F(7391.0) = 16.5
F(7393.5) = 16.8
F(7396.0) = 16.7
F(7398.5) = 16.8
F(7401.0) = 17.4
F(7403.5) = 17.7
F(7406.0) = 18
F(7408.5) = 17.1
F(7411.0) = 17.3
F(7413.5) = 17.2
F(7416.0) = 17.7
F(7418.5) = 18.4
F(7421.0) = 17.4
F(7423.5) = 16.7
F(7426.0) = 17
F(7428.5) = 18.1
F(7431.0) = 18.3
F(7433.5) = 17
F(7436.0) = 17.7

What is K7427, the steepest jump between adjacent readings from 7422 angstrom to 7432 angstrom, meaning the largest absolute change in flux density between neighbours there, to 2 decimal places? 1.10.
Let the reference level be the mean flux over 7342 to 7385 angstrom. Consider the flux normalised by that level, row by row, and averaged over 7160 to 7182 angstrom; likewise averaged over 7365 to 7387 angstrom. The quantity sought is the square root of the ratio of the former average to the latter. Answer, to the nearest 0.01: 1.01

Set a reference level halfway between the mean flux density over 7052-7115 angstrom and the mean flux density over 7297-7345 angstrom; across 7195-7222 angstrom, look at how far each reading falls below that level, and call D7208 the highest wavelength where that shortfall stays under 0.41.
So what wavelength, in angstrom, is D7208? 7221.0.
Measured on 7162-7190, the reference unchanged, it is 7181.0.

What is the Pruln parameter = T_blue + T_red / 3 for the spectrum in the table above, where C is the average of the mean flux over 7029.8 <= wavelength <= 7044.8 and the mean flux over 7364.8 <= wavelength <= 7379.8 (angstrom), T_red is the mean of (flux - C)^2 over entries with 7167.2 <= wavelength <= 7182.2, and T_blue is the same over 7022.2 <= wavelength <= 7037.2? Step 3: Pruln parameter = 1.1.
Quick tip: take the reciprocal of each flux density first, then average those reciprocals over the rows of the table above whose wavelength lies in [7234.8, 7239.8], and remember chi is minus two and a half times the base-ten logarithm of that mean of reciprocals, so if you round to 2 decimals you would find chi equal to 3.08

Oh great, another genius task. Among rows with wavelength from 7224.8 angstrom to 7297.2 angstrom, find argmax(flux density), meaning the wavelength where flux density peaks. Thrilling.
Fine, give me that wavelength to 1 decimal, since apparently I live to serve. 7243.5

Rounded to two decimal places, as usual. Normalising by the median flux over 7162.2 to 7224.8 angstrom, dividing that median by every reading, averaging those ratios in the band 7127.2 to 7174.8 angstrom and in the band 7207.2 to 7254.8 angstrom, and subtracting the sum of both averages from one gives -0.99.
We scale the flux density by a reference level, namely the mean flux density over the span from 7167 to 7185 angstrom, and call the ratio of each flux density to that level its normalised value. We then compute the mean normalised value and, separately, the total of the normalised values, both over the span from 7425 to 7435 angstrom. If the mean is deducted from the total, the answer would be 2.99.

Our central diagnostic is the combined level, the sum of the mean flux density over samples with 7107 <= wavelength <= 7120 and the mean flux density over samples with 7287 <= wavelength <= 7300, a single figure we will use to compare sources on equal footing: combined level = 33.8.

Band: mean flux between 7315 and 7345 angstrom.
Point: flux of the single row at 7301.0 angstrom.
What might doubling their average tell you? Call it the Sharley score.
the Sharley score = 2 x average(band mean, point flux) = 33.88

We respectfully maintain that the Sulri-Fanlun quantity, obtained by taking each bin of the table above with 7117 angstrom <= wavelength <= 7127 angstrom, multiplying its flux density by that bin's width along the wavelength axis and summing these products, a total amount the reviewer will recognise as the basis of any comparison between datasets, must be 168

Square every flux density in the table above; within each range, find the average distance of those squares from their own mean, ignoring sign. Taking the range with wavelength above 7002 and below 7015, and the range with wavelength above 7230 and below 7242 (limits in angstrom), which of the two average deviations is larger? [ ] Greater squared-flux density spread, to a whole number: 27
